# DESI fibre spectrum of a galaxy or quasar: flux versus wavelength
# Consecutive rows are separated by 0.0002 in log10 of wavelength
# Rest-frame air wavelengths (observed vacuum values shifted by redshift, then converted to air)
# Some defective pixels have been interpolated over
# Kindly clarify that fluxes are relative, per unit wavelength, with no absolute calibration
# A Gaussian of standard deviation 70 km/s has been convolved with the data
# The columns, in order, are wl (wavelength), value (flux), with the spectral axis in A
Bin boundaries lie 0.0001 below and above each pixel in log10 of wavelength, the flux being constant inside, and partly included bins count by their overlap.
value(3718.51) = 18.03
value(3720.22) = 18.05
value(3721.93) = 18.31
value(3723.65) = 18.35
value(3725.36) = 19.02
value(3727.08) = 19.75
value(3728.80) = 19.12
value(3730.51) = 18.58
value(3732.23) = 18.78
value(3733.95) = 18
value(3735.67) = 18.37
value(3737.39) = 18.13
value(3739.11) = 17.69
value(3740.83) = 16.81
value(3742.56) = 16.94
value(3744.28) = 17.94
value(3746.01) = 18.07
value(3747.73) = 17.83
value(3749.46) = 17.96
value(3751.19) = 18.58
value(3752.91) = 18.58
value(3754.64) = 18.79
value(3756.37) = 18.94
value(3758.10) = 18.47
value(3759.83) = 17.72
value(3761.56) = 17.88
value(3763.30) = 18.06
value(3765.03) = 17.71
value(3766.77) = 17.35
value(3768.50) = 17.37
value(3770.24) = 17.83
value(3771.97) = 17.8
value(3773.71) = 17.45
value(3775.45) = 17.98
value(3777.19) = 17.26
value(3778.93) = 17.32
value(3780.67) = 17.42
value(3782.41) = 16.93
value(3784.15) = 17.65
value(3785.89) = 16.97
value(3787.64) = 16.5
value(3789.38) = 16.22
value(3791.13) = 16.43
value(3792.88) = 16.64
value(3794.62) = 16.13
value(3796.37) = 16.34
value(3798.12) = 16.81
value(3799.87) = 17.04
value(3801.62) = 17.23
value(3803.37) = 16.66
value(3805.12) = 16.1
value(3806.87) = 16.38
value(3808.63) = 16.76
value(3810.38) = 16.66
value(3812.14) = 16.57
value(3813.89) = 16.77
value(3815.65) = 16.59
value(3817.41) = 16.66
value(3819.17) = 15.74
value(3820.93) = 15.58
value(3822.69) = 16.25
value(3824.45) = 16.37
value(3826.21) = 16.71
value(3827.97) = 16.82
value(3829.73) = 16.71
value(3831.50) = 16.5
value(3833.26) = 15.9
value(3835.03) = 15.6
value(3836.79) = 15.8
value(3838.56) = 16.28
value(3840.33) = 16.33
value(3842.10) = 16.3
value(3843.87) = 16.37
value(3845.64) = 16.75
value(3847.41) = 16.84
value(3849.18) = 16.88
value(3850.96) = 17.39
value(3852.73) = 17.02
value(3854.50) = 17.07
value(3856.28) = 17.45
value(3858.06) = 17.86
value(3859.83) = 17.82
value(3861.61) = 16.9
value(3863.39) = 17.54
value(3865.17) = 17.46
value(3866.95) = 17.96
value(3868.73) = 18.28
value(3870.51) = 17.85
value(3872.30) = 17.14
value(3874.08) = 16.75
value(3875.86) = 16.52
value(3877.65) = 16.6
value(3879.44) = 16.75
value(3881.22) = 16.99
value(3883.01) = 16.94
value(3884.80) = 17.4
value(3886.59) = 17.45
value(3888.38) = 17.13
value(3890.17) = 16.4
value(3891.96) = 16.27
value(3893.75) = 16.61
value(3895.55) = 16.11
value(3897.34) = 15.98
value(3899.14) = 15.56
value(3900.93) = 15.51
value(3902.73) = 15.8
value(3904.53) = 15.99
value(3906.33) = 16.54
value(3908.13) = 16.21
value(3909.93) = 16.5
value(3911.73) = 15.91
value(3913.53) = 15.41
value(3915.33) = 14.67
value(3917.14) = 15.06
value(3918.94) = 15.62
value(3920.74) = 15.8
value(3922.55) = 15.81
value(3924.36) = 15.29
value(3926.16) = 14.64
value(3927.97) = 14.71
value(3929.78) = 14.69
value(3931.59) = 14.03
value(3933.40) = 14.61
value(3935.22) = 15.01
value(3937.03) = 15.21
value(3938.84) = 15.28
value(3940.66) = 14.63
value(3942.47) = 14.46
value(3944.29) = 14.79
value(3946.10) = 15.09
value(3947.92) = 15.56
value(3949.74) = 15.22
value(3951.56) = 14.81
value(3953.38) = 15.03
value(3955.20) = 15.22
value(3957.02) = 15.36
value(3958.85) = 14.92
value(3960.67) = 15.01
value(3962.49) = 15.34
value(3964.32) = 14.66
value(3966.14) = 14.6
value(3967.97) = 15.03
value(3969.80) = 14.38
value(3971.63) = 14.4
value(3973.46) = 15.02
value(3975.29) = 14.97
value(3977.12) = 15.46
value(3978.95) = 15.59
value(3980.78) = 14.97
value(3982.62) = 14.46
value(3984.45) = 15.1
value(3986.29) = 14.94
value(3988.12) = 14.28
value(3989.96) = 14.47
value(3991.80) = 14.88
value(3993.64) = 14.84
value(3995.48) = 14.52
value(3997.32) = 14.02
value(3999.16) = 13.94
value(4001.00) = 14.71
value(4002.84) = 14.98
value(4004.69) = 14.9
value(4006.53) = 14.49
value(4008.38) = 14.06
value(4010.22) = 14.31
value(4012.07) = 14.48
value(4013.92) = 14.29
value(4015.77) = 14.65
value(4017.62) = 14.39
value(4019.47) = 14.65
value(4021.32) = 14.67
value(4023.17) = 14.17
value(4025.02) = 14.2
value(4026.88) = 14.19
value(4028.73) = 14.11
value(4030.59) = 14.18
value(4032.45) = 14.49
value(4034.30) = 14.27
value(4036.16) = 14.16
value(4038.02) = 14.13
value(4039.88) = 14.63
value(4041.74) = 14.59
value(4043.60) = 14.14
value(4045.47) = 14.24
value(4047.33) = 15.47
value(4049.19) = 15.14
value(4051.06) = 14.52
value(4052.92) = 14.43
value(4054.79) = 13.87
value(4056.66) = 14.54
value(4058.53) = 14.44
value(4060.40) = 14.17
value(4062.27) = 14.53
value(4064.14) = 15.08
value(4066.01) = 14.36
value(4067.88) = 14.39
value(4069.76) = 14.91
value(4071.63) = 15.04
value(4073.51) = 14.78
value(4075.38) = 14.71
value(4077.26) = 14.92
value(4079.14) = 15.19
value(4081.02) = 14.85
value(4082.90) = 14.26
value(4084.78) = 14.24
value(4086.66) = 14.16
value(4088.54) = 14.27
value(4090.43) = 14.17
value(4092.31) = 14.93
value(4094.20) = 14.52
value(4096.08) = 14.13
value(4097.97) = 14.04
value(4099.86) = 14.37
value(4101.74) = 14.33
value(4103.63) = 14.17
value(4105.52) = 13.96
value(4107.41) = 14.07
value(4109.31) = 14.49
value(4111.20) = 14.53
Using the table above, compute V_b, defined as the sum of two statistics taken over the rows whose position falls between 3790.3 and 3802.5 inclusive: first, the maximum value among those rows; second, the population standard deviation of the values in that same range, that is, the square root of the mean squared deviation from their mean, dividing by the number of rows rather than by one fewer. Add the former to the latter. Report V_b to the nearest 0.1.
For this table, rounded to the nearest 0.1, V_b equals 17.6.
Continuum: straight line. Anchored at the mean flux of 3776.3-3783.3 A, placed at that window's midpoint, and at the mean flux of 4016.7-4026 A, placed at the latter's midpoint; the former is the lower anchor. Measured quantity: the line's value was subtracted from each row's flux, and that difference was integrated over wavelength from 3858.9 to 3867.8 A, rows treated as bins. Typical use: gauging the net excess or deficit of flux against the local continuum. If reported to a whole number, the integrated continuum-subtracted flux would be 11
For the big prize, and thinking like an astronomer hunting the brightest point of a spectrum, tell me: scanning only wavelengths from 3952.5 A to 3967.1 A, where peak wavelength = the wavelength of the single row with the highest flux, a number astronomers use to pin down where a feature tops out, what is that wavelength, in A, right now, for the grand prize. 3957.02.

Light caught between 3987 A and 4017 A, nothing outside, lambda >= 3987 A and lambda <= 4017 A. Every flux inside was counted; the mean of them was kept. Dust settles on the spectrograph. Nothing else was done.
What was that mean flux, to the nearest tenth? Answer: 14.5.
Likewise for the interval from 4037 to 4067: 14.5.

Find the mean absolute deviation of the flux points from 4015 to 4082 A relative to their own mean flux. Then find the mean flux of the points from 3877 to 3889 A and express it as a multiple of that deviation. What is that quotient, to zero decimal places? 58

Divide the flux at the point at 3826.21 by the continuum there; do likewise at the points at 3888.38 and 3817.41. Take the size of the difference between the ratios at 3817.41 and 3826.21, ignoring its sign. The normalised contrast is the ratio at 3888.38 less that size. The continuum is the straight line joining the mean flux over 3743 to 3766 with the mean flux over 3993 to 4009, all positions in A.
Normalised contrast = 1.05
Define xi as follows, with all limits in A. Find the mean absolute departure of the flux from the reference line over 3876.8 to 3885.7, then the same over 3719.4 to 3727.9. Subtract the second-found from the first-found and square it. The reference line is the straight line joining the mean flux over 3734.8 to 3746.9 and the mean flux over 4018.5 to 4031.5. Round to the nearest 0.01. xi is 0.02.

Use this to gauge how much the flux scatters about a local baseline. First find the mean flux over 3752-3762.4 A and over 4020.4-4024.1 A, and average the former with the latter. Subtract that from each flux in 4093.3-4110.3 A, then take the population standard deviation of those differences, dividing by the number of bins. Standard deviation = 0.19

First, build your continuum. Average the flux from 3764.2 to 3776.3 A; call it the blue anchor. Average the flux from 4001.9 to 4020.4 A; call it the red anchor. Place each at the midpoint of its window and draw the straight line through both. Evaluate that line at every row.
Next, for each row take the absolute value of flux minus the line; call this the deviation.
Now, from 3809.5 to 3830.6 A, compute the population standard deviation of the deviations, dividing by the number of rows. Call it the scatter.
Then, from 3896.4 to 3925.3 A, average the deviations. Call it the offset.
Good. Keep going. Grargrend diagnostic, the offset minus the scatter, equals -0.04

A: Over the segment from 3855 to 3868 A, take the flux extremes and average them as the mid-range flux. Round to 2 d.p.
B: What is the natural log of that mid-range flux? 2.86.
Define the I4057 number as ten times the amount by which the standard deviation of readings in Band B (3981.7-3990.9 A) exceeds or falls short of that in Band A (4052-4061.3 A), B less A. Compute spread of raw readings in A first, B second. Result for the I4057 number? 1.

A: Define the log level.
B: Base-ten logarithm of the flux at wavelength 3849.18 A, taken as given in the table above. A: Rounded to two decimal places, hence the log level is 1.23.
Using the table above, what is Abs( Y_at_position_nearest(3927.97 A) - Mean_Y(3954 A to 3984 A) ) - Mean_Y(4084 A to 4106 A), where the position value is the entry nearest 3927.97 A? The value -14.0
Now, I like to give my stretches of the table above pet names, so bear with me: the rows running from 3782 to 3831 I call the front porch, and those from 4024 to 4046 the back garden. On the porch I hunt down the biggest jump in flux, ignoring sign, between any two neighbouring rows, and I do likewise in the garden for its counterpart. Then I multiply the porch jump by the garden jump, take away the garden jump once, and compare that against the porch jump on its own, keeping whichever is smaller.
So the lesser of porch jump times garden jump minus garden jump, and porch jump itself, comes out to -0.04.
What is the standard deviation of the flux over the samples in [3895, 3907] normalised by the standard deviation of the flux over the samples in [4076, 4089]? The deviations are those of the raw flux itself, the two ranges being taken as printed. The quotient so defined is 0.84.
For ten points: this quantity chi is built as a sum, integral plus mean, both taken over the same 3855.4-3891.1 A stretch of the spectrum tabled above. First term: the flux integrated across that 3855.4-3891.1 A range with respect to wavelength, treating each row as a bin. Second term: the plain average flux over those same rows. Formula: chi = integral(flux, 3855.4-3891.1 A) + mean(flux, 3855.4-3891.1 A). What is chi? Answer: 633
